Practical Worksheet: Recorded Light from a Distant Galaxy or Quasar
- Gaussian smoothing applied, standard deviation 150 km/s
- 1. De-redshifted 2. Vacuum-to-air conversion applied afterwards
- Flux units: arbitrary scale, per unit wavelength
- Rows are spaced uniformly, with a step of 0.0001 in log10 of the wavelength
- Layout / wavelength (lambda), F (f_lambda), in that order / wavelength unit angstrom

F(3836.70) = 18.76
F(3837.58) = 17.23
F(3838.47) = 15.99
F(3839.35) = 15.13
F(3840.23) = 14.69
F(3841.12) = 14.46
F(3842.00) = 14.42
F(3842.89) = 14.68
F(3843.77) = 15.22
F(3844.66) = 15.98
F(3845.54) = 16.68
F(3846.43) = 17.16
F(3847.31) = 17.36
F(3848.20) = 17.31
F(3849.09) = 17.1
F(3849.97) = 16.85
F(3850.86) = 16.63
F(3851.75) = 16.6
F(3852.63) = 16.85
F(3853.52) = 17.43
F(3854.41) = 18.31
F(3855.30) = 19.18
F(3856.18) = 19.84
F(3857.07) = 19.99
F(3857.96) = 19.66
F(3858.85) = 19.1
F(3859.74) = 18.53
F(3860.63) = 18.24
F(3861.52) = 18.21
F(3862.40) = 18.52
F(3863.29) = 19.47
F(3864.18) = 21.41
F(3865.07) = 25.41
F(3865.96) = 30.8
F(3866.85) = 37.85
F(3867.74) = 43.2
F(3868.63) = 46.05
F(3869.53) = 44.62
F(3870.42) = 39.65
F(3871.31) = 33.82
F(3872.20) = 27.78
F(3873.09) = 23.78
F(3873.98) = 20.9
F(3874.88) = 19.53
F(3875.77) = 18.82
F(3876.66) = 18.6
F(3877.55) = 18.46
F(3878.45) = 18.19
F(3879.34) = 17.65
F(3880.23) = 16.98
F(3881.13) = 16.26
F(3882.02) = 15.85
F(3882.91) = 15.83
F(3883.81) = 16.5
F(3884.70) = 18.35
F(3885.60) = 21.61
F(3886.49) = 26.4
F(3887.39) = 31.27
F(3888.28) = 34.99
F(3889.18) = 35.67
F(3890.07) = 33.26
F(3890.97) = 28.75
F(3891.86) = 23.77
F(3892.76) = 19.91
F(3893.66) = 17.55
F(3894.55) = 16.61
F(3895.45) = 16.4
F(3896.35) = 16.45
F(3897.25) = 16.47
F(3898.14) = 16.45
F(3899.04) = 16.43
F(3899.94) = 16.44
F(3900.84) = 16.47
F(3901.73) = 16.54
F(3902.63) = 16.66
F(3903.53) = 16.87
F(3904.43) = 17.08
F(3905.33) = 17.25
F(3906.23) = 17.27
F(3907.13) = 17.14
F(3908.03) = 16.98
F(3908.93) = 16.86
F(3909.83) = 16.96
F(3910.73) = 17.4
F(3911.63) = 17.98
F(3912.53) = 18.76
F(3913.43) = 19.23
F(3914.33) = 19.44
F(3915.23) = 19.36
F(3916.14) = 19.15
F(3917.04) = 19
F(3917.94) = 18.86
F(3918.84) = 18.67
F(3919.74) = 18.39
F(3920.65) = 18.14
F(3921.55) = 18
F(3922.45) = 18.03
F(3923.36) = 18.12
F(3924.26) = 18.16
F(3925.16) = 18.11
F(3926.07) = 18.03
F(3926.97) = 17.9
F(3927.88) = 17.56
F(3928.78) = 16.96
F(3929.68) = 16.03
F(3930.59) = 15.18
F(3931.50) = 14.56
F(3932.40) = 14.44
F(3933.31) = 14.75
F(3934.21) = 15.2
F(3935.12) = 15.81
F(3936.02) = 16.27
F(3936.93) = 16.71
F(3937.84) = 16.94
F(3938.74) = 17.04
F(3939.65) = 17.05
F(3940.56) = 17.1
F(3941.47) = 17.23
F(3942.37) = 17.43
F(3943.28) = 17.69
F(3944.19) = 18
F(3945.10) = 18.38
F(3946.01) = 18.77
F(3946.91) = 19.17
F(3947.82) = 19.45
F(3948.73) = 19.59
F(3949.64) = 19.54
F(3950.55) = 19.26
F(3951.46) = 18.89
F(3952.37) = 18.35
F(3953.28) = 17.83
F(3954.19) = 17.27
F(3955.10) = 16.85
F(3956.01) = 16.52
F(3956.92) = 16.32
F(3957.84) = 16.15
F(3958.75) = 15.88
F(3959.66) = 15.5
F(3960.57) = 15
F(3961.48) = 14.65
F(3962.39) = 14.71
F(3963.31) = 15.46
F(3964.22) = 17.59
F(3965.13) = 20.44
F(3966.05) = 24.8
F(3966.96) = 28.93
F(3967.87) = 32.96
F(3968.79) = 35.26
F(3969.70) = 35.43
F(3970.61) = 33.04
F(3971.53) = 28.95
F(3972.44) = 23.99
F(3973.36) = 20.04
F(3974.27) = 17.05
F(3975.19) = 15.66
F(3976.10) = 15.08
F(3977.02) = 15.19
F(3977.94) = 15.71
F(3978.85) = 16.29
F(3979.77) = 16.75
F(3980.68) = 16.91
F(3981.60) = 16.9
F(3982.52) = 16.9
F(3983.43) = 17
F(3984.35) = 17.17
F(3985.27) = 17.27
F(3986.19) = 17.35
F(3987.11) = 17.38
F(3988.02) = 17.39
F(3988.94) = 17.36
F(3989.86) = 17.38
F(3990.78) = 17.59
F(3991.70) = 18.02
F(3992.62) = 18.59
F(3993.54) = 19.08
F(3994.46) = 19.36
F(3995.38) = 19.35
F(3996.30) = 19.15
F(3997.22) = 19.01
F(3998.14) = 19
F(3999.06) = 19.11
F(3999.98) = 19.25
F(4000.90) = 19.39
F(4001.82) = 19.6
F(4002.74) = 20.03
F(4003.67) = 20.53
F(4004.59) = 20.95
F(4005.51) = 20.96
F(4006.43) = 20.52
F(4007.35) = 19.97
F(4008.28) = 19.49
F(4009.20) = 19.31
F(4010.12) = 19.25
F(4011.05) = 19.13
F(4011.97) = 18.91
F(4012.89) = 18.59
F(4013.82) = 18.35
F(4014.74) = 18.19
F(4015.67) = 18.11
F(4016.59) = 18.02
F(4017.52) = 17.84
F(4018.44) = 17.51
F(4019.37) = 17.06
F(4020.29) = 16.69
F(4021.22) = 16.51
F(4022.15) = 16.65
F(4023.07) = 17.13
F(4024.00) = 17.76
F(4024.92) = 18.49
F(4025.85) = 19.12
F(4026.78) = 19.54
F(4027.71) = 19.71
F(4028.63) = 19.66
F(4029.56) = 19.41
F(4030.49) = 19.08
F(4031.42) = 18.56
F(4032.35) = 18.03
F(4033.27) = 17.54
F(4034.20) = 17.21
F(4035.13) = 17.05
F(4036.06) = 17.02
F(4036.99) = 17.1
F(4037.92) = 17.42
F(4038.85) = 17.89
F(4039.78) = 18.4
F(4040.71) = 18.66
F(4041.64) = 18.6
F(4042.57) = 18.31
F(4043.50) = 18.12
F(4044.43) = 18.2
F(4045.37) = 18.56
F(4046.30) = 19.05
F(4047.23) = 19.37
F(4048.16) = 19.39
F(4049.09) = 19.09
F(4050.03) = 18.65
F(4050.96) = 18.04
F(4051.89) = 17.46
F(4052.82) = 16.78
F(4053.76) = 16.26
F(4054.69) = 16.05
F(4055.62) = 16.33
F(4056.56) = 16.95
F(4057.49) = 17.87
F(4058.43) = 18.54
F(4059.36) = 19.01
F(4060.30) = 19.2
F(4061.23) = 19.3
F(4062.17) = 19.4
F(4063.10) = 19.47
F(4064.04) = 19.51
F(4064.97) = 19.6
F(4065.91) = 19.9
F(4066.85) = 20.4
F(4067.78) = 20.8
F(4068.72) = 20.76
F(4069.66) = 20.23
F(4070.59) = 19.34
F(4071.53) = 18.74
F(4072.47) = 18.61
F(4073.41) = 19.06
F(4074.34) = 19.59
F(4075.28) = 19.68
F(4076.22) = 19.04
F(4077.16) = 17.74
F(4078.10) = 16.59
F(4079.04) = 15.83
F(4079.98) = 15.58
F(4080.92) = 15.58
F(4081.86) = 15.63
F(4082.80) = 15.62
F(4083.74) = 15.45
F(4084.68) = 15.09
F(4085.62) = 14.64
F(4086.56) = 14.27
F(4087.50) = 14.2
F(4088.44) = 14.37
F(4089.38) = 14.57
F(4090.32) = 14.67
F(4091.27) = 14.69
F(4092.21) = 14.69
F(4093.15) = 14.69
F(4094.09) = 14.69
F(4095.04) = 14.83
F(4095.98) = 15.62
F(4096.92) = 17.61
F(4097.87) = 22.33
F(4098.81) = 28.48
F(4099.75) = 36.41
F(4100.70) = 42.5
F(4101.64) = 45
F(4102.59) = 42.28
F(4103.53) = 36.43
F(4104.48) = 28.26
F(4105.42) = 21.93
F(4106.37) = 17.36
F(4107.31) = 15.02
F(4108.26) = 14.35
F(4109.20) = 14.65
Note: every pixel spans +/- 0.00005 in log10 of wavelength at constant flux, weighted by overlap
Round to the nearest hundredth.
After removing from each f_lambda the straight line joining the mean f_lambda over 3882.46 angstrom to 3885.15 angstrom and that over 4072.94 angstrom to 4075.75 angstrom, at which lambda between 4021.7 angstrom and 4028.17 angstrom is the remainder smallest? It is 4022.15 angstrom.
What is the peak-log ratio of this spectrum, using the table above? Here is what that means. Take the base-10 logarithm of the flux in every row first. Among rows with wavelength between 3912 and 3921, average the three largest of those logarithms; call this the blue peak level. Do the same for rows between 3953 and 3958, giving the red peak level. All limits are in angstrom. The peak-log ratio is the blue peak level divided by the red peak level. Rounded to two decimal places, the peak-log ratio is 1.04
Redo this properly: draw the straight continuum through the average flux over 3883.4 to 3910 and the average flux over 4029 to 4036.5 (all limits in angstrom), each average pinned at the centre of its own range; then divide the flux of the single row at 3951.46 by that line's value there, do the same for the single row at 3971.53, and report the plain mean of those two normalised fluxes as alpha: 1.25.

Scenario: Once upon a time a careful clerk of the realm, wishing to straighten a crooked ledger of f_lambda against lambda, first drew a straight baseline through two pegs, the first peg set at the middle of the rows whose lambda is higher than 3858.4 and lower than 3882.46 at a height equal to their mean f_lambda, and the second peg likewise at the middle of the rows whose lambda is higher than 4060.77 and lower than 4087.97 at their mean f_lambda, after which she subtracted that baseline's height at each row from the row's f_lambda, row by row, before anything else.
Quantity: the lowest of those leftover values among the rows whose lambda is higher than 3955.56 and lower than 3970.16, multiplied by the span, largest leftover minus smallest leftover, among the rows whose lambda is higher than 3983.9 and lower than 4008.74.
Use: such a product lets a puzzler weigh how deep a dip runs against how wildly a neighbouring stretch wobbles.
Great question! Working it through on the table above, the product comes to -32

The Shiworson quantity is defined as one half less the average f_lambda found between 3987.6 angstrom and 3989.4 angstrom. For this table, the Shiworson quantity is -16.9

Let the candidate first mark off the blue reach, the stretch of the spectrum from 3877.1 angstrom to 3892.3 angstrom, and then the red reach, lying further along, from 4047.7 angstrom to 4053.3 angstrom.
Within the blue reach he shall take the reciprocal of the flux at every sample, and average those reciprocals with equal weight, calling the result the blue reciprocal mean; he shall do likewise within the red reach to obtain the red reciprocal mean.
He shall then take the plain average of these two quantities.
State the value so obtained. 0.0512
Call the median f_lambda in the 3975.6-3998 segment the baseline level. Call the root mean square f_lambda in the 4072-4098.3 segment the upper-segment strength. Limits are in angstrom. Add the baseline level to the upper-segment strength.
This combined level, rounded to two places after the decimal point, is 33.74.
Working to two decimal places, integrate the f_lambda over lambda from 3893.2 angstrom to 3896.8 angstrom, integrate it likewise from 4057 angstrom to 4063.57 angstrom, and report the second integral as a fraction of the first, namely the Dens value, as 2.07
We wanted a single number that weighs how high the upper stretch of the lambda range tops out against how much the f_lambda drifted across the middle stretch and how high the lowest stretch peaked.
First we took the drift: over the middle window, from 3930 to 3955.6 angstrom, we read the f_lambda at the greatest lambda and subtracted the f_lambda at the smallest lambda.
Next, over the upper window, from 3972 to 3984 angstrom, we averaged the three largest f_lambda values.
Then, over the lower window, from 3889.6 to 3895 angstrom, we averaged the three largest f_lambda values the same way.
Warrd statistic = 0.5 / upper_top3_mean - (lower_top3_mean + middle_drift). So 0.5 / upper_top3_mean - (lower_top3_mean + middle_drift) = -30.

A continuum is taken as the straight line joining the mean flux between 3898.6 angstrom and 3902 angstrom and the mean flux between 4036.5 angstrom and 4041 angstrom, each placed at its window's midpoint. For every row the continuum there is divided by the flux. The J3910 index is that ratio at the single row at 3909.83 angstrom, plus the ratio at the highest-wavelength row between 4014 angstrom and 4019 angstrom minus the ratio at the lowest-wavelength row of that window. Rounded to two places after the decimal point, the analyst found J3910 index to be 1.02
